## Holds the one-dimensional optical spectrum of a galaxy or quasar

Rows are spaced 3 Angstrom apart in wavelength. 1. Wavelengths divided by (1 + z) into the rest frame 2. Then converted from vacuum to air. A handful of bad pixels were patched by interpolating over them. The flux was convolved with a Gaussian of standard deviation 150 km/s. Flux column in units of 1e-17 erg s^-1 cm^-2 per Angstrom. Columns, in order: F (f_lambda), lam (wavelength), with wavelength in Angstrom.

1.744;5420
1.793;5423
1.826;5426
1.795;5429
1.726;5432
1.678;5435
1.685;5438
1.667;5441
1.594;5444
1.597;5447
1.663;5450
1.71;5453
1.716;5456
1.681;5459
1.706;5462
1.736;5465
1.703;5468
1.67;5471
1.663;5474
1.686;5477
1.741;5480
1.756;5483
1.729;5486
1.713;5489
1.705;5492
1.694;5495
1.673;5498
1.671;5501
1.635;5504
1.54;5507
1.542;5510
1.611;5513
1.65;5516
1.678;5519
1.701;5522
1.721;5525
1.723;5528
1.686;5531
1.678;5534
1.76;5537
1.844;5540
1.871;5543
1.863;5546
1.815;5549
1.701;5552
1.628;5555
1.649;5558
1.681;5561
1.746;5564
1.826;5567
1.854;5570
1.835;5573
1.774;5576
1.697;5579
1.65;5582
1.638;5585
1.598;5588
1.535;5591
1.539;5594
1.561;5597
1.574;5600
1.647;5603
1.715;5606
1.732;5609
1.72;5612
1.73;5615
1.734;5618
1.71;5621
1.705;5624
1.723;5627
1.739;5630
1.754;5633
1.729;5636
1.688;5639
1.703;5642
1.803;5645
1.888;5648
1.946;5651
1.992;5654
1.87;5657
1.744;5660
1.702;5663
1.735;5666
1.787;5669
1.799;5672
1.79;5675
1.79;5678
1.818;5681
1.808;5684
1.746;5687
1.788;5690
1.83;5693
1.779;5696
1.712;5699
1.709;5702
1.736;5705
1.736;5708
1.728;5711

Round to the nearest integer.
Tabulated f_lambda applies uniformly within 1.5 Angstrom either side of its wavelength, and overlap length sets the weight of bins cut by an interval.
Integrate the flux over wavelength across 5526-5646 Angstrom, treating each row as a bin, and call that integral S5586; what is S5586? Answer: 206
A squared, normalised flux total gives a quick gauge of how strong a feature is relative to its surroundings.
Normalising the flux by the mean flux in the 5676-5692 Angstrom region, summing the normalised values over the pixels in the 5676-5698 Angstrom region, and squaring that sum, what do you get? 49.2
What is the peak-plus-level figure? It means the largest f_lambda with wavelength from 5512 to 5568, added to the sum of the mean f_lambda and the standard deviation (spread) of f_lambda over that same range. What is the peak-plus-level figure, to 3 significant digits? 3.68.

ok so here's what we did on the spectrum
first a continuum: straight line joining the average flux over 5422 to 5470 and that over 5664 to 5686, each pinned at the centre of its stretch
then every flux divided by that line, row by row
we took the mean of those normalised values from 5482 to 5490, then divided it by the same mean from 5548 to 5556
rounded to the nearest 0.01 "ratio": 1.02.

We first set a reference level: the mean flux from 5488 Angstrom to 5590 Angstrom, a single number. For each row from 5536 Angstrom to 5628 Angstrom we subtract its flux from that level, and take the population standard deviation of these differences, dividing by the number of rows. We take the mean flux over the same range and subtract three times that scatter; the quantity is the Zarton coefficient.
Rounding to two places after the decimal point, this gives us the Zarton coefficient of 1.43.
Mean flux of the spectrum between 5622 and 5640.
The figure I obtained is 1.72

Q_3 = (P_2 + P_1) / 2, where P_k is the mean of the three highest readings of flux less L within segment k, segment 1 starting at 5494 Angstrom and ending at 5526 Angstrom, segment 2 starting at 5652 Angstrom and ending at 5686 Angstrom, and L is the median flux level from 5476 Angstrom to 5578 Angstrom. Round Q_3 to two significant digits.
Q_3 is 0.096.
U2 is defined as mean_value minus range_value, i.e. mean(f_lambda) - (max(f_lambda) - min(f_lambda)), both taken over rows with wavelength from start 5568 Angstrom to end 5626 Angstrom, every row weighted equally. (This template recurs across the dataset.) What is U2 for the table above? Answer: 1.36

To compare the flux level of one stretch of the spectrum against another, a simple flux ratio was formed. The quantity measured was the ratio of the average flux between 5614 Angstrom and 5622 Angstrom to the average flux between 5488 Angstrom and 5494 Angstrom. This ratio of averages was 1.01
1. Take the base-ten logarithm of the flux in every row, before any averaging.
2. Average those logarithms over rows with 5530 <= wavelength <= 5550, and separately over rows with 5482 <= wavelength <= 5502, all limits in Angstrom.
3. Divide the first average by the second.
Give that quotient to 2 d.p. 1.09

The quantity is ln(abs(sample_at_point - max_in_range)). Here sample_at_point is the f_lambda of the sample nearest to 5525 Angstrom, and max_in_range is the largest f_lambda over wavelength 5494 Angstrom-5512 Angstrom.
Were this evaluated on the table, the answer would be -3.61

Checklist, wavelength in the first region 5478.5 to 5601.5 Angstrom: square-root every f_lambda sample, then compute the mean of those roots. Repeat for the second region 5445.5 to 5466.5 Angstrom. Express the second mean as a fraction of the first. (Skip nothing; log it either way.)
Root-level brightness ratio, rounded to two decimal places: 1.00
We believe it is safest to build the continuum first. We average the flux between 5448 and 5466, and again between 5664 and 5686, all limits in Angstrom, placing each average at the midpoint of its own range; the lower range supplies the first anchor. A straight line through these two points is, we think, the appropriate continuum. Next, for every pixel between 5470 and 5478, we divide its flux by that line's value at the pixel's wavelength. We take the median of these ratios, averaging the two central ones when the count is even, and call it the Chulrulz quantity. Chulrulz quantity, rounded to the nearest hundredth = 0.98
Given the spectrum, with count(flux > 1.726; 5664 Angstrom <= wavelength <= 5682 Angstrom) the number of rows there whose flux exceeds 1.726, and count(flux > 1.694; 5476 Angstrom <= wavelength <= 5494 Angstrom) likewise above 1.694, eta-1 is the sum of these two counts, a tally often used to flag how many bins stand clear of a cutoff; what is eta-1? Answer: 11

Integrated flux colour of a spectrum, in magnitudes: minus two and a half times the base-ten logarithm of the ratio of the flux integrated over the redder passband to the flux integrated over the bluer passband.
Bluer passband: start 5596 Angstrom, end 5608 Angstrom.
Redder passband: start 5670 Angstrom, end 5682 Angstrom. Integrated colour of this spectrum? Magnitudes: -0.11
